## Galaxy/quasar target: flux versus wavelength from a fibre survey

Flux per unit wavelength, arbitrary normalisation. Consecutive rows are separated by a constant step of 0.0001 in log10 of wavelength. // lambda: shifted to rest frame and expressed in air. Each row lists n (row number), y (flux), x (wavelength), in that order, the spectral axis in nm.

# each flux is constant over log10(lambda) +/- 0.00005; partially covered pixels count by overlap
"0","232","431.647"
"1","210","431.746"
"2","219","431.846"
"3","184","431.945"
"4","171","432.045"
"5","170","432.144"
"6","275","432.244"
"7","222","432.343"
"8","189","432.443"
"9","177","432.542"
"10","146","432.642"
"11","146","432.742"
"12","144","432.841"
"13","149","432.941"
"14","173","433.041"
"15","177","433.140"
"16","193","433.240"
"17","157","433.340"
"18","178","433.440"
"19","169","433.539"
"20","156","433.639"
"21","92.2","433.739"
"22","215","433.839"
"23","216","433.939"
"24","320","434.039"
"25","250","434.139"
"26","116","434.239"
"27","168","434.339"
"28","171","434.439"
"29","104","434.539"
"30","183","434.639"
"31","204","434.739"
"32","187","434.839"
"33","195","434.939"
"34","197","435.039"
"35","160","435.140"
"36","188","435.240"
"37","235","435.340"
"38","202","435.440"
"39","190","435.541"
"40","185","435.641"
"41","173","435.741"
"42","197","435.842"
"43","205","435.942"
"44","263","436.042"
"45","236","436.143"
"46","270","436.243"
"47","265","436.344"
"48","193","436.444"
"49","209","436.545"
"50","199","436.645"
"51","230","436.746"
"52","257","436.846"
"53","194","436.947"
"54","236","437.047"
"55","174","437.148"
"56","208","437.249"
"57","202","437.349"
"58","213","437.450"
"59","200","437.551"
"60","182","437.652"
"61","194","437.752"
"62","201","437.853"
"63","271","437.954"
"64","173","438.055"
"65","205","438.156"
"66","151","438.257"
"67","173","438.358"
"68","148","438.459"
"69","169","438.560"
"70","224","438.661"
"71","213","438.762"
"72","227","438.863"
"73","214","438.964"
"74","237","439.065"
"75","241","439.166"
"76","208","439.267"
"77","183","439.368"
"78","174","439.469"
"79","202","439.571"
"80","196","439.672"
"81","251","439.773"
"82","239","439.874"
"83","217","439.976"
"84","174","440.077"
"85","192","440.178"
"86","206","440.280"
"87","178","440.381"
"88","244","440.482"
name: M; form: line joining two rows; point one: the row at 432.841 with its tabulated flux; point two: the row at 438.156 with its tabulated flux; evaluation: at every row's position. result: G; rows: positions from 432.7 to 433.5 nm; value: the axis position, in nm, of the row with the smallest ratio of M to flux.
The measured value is 433.240 nm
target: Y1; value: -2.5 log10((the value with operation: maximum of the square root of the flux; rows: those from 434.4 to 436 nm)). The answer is -2.96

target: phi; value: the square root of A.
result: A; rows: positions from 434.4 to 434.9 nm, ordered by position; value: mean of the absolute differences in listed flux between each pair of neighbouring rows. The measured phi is 6.8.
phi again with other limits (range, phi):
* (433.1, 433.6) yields 4.5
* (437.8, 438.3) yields 8.0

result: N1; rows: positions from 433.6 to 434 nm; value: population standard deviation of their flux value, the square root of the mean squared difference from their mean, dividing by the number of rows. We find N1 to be 51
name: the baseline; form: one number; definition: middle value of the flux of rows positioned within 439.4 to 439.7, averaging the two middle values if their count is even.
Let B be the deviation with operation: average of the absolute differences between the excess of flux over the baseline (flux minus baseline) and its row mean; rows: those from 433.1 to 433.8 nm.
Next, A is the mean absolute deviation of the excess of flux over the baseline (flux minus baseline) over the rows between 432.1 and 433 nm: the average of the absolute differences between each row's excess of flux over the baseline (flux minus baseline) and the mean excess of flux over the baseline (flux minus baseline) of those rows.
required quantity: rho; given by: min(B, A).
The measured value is 21.6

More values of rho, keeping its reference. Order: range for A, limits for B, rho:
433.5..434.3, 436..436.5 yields 24.7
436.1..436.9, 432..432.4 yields 24.6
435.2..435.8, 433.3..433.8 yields 15.3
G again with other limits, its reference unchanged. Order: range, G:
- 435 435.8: 435.340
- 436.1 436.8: 436.243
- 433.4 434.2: 434.039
